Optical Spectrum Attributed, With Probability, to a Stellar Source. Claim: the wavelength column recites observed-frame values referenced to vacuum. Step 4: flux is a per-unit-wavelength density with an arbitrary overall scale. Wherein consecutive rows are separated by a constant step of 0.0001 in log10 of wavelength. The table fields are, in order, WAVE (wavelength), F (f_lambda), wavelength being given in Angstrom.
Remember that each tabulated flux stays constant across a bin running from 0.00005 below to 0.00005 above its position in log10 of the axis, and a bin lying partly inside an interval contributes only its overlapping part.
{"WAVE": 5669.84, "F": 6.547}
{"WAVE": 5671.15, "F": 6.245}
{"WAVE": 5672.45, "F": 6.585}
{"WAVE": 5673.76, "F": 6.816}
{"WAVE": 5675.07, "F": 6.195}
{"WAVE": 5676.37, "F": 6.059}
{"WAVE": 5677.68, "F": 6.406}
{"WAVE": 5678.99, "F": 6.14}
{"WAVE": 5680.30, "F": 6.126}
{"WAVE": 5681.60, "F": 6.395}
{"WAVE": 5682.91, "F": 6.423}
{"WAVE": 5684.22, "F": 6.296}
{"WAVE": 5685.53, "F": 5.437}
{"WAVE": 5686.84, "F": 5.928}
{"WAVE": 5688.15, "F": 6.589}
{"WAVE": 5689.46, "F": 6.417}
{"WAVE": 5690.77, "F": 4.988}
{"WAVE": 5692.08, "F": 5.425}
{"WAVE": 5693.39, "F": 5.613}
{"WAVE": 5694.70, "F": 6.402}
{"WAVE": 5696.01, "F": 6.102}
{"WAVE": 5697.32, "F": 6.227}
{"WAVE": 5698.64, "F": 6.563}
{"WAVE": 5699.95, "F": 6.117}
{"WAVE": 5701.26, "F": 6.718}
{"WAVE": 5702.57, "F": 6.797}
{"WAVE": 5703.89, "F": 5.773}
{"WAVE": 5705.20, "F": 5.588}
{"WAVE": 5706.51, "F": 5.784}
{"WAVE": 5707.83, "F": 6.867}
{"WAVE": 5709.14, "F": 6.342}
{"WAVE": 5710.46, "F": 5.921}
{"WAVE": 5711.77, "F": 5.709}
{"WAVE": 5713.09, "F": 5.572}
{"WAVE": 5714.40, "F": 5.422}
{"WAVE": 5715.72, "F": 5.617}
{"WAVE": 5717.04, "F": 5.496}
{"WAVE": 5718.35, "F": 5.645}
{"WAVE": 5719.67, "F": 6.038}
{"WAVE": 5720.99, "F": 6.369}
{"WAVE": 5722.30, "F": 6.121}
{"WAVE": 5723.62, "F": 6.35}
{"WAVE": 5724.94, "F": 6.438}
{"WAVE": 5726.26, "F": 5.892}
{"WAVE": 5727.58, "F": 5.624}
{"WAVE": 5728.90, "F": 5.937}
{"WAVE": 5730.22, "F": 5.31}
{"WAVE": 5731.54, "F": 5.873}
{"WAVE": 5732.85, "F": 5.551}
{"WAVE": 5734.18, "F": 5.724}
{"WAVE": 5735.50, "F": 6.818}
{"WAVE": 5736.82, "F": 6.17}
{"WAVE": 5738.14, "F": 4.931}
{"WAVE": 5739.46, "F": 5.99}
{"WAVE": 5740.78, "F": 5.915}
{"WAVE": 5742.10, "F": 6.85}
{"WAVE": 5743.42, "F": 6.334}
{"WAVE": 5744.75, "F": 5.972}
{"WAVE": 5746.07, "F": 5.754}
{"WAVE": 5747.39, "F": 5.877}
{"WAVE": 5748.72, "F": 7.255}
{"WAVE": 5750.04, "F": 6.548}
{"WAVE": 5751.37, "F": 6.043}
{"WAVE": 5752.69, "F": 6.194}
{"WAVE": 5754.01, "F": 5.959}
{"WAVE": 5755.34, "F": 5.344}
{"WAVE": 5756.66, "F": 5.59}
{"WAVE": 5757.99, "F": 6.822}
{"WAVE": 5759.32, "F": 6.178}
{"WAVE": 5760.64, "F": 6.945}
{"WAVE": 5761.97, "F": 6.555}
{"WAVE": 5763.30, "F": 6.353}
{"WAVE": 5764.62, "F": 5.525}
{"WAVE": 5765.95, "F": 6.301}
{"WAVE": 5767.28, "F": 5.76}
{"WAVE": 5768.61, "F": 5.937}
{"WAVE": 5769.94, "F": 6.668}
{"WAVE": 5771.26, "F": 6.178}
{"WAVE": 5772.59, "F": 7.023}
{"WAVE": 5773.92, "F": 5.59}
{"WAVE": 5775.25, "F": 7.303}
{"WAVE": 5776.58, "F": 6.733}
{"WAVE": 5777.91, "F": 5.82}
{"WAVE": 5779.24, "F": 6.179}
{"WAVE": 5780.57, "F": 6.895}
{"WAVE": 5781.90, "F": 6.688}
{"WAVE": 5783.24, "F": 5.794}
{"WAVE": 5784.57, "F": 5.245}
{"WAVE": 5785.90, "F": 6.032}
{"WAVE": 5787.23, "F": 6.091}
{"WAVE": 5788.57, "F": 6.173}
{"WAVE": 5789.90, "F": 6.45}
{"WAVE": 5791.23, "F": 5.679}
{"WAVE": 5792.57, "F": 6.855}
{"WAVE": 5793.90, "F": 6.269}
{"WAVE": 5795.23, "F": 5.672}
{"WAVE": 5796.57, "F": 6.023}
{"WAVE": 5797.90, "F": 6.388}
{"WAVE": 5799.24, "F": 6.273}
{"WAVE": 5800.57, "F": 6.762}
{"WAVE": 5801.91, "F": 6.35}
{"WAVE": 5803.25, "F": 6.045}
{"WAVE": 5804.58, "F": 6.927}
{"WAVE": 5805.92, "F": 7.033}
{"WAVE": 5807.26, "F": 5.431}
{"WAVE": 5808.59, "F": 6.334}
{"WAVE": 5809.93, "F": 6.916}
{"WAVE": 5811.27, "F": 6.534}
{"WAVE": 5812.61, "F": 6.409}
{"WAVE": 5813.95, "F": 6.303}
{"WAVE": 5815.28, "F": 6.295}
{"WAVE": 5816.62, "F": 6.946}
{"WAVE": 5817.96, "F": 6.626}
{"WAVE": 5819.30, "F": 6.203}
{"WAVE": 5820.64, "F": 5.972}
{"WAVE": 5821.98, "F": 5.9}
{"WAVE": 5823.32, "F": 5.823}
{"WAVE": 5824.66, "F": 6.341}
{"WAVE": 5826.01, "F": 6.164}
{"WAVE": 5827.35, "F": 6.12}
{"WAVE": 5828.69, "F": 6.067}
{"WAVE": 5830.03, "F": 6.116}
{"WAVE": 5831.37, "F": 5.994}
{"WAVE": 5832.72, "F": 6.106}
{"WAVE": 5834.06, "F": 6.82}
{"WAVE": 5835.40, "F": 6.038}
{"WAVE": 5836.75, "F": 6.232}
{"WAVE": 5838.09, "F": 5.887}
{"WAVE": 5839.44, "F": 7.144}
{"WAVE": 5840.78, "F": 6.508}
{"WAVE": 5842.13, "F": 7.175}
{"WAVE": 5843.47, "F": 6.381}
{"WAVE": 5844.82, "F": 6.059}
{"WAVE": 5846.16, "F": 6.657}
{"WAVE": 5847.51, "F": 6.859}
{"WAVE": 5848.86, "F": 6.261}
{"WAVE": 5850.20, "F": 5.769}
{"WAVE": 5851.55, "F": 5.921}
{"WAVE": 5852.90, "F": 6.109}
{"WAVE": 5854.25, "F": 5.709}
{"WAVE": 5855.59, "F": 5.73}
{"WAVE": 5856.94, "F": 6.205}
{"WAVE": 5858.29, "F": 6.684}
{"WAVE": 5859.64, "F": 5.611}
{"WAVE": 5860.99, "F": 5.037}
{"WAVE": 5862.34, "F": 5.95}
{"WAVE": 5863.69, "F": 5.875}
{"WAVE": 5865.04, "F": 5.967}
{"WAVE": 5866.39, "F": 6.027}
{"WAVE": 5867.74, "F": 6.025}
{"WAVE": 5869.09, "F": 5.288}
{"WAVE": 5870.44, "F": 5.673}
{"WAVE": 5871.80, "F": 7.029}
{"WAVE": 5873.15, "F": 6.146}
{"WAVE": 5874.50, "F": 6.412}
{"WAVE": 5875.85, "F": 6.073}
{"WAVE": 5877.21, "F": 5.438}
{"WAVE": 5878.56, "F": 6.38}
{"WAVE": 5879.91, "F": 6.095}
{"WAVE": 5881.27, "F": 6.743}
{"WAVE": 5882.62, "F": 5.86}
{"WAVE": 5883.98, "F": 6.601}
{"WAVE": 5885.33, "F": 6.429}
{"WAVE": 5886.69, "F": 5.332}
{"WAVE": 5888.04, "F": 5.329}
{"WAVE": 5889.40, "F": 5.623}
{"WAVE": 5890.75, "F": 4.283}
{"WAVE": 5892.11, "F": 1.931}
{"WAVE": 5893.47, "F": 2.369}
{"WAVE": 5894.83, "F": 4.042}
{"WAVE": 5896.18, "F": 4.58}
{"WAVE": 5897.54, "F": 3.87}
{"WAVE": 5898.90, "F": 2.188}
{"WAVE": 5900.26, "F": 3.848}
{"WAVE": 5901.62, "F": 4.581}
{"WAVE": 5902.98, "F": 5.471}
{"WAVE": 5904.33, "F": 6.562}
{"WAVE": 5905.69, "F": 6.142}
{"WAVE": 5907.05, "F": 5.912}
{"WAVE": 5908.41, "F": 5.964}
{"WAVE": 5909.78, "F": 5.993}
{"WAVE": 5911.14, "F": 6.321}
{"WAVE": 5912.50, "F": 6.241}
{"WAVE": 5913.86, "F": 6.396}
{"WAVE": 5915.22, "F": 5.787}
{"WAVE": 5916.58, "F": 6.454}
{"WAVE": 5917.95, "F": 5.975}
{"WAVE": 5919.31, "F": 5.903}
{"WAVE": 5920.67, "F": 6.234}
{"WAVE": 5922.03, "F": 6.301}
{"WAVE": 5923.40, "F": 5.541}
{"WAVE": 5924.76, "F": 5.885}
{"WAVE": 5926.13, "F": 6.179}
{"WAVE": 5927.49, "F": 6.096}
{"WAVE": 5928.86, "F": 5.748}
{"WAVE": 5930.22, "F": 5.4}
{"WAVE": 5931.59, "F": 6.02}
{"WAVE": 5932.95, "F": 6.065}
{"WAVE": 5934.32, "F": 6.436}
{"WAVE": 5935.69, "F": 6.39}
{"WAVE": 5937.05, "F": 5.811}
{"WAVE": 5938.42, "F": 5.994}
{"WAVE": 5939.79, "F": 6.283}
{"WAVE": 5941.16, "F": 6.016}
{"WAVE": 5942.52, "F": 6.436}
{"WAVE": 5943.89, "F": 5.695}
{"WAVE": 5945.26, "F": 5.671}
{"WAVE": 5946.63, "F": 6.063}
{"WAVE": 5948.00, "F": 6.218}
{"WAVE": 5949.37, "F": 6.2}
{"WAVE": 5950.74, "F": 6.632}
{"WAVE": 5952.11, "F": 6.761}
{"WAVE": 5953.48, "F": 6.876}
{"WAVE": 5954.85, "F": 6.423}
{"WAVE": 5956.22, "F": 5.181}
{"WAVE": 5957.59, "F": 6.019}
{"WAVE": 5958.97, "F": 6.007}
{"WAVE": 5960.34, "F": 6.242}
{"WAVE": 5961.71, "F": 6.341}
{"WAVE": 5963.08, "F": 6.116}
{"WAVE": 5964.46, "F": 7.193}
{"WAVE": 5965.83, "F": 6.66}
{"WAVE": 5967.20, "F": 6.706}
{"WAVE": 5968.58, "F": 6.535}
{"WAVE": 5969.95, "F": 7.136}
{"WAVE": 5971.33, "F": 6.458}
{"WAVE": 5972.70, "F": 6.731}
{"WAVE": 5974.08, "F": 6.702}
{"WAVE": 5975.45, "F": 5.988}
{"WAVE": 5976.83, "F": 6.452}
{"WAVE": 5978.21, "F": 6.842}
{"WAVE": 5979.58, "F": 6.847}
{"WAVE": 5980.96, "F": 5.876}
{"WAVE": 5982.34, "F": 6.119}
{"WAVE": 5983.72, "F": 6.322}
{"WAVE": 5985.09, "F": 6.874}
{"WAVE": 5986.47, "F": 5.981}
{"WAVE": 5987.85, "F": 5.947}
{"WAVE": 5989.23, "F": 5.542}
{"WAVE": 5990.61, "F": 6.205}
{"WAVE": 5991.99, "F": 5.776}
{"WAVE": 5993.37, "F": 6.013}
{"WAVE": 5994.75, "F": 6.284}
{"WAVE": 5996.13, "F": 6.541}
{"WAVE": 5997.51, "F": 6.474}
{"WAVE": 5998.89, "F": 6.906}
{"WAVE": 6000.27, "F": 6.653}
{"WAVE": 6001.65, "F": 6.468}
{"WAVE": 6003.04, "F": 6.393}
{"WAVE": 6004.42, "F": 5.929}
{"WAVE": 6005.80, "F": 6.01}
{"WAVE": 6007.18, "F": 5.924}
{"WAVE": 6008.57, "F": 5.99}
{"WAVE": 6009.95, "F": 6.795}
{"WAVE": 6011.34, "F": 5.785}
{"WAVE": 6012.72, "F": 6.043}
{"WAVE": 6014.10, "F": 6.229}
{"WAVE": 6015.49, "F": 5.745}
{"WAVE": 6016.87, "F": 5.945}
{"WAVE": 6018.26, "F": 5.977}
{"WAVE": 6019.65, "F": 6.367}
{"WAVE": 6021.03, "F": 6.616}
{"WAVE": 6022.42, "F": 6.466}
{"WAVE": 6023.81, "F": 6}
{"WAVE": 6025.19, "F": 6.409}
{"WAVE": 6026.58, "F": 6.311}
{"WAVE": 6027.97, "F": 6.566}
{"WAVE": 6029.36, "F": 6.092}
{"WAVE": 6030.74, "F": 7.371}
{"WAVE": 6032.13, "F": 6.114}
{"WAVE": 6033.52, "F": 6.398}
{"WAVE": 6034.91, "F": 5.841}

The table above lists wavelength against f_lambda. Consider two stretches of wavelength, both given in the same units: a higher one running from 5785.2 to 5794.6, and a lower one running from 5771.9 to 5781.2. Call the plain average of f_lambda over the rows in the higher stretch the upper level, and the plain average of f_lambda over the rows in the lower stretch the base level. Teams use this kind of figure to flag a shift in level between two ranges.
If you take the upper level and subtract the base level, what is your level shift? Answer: -0.3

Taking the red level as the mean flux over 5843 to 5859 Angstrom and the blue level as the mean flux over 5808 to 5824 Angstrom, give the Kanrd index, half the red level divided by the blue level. 0.487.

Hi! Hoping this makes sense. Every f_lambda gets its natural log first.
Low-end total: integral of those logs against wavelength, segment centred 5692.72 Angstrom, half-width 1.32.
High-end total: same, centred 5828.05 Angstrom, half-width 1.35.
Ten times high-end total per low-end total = 10.8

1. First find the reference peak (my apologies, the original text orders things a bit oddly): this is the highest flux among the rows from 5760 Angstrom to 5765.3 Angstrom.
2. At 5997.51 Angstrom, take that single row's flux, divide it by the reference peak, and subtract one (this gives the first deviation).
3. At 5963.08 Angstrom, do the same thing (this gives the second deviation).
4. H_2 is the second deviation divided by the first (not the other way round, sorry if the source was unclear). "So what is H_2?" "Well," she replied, 1.8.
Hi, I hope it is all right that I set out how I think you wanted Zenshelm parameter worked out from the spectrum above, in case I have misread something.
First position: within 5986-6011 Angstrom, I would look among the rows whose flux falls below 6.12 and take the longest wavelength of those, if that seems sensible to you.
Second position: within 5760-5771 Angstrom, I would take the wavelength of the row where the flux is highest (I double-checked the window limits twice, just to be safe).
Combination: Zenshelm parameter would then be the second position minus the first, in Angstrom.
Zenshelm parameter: -247.9 Angstrom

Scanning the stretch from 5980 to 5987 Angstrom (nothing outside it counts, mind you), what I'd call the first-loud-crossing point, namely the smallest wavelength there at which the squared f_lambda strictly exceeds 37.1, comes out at 5982.34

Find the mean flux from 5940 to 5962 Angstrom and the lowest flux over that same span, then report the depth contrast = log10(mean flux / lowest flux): 0.076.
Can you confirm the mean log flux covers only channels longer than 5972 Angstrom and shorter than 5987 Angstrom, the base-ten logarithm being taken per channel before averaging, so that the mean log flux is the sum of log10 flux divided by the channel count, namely 0.808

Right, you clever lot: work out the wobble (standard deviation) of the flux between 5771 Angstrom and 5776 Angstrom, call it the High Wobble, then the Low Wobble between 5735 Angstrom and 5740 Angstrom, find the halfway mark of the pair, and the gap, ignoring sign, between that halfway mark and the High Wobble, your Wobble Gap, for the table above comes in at 0.001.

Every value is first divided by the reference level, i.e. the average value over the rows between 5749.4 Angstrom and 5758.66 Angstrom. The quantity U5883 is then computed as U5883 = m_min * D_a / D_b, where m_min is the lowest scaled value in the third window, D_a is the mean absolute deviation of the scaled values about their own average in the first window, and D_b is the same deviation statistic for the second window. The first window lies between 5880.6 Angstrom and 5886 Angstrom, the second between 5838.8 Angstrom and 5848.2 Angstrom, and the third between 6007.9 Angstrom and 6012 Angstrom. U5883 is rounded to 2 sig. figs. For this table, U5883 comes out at 0.81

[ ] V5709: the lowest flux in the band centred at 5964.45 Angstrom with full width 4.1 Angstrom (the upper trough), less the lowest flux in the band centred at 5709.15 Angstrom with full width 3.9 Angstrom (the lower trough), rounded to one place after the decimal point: 0.2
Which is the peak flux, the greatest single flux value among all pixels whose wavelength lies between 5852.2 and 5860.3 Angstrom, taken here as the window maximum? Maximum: 6.684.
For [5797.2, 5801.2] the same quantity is 6.762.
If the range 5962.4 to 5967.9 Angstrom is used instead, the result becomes 7.193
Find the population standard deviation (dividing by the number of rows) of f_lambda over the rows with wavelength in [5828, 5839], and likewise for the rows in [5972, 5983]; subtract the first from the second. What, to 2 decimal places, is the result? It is 0.10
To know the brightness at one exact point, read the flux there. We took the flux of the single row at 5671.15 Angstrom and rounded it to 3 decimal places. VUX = 6.245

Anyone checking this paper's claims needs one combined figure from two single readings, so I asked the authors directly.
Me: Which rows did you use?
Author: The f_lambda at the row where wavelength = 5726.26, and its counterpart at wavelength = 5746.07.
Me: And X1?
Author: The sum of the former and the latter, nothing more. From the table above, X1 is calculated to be 11.6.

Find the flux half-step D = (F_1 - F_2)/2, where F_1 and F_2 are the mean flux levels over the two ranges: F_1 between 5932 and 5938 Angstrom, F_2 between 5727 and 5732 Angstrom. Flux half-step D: 0.24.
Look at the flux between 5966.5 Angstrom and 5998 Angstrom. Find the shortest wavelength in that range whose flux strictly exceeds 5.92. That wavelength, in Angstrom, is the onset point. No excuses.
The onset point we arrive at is 5967.20 Angstrom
